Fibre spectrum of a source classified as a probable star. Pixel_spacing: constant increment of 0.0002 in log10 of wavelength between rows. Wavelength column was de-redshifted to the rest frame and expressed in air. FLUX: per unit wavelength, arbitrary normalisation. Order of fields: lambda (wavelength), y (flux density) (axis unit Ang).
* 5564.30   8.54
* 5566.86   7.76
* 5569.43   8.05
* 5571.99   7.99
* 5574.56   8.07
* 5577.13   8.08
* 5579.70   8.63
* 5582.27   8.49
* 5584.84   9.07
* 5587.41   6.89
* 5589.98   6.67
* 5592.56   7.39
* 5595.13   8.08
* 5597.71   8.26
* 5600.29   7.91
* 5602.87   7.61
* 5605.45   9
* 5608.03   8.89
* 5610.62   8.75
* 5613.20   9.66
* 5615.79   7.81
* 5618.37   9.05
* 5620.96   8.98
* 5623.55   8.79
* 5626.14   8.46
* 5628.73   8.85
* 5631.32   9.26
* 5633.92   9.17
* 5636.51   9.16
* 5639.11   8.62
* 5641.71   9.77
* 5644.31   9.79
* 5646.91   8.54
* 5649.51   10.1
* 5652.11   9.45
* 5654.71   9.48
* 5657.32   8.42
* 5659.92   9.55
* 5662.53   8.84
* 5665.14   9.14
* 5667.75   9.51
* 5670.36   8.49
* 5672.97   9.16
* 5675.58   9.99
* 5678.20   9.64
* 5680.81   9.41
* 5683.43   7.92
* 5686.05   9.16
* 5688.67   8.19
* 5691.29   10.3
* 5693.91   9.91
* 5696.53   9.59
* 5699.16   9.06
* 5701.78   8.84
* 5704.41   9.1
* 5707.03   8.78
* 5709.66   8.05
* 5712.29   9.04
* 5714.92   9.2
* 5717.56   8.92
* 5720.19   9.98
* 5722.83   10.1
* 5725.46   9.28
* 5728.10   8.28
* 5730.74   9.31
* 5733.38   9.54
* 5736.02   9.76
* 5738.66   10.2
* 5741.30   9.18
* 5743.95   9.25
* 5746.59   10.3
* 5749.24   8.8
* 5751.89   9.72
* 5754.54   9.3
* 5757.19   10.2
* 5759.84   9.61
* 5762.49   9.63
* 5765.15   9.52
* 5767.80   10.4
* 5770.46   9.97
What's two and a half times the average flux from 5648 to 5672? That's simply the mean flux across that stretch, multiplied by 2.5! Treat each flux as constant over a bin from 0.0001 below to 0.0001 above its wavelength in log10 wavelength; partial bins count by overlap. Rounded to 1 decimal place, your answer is 23.0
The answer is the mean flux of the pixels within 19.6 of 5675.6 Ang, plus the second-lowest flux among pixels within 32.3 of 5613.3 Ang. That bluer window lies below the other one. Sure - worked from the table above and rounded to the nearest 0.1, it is 16.1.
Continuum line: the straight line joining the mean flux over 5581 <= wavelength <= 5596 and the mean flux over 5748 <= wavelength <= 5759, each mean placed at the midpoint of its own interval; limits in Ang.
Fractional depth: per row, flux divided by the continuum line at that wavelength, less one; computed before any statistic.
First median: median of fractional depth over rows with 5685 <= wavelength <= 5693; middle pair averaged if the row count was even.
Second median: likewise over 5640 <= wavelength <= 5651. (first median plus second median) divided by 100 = 0.0021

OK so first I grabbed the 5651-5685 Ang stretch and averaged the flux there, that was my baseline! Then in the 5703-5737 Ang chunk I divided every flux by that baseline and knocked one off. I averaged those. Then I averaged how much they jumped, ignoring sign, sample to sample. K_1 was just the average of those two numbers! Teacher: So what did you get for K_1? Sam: 0.033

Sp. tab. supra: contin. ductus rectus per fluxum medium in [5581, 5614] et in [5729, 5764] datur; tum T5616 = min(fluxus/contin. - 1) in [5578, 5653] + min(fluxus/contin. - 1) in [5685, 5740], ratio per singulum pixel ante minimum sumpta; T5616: -0.31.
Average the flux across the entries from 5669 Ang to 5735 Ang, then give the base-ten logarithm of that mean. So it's 0.962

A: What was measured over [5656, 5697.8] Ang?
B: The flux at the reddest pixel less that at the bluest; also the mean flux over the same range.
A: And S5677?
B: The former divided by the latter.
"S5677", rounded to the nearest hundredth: 0.13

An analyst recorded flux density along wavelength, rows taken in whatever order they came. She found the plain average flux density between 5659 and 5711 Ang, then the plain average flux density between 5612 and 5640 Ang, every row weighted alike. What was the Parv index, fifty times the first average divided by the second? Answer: 51.3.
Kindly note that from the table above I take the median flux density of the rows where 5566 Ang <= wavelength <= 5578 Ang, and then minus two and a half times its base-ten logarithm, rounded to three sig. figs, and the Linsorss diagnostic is -2.26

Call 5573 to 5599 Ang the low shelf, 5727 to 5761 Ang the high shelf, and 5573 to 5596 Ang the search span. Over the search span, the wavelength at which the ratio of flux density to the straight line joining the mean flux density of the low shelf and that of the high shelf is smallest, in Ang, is 5589.98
